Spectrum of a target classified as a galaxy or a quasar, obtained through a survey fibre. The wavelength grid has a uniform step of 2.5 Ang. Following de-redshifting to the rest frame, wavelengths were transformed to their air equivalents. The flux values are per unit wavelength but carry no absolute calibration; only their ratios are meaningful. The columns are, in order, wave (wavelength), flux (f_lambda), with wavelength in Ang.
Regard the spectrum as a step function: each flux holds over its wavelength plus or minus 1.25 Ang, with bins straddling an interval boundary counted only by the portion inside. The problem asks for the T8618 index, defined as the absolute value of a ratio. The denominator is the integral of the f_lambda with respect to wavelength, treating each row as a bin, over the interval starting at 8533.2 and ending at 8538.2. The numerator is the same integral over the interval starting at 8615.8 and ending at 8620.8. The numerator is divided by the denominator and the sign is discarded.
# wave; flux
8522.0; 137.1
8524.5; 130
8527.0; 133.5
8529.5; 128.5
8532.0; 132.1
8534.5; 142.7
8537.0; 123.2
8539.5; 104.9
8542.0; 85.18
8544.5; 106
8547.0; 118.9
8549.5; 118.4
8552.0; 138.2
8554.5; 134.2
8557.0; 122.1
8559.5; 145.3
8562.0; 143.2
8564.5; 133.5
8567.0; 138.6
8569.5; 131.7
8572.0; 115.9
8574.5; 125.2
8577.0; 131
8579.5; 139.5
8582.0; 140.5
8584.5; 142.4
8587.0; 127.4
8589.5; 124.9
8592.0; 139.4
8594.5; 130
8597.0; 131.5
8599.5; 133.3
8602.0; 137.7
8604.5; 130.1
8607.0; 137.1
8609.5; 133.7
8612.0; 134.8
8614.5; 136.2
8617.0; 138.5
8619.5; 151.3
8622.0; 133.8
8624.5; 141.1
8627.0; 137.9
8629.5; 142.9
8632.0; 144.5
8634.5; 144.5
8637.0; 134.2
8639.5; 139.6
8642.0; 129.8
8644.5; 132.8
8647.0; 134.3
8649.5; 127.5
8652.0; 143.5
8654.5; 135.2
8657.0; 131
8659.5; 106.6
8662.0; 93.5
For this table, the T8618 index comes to 1.09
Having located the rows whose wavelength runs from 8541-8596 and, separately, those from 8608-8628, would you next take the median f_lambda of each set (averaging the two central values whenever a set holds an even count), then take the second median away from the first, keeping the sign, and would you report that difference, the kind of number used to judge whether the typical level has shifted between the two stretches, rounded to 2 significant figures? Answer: -5.7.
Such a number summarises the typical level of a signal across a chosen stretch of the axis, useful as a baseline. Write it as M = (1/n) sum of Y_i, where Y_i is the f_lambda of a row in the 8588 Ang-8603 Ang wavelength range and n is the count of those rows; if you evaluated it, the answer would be 133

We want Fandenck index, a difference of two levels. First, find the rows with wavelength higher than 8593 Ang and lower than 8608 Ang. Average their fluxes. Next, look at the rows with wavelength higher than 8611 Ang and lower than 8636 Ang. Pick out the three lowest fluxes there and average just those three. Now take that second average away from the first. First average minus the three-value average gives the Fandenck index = -2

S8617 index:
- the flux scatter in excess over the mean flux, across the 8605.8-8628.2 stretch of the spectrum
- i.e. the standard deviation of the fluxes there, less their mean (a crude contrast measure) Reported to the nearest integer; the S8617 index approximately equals -133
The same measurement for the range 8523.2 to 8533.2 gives -129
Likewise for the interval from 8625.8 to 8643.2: -134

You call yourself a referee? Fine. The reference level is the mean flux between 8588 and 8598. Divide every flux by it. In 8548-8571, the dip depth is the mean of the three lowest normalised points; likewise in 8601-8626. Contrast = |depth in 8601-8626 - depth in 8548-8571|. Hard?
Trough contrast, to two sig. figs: 0.064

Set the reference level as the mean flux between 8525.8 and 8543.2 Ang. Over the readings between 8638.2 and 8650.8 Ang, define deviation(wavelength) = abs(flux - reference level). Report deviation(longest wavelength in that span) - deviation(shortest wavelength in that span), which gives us -12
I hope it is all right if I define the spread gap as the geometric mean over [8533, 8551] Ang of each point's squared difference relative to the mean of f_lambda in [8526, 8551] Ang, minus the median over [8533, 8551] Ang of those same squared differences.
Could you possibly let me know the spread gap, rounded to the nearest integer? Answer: -143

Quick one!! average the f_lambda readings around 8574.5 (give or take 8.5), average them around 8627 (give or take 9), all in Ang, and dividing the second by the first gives 1.080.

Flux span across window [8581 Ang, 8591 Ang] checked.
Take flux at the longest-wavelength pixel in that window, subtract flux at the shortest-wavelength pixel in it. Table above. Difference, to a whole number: -16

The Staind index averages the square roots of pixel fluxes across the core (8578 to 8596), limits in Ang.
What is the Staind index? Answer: 11.61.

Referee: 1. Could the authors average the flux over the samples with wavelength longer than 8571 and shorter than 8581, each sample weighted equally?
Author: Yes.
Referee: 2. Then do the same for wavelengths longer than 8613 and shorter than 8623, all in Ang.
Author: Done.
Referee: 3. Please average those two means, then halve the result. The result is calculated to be 67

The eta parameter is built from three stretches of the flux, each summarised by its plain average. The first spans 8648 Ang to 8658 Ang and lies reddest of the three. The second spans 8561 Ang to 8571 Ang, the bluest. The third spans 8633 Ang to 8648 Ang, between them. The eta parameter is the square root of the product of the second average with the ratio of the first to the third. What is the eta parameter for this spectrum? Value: 11.6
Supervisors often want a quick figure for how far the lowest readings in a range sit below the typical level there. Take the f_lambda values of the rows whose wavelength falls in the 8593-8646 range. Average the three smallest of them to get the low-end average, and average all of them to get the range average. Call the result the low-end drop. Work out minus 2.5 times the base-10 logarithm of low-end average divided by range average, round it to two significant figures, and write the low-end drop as 0.057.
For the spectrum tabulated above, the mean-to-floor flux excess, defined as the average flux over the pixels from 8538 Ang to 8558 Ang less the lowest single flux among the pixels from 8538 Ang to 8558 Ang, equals 31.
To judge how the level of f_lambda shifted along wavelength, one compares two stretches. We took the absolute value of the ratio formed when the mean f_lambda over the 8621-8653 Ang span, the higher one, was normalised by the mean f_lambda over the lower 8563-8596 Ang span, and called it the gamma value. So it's 1.04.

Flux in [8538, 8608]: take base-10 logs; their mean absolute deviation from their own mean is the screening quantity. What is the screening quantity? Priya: 0.036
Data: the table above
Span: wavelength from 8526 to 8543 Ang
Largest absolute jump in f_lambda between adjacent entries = 20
